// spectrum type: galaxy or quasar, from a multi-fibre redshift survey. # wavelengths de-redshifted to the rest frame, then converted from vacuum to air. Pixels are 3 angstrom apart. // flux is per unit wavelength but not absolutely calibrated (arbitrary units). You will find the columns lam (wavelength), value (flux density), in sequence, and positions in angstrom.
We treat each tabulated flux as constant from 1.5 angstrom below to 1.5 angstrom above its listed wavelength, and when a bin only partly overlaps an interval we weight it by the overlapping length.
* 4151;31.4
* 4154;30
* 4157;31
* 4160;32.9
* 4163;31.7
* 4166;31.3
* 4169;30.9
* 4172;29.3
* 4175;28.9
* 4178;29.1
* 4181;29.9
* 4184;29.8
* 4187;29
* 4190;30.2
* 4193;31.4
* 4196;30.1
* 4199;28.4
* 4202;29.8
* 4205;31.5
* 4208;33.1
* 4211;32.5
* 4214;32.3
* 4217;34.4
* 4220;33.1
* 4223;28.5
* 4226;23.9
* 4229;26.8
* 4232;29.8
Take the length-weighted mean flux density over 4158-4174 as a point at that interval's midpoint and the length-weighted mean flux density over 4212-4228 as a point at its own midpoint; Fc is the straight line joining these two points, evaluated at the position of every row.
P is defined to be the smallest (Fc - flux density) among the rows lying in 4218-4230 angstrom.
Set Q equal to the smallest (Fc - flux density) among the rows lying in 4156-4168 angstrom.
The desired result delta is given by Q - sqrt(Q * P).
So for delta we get -3.8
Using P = -2.7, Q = -1.7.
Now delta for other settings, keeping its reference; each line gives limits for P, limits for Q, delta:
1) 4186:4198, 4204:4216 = -3.8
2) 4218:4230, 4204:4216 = -5.2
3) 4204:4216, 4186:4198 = -1.9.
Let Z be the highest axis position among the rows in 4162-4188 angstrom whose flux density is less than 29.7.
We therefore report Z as 4187 angstrom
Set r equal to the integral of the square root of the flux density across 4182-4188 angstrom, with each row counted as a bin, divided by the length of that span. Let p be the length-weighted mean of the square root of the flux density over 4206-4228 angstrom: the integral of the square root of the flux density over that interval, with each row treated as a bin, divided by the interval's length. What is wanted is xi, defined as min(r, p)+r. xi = 10.9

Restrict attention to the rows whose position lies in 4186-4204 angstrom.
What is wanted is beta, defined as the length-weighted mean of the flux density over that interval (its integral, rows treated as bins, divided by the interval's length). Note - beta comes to 29.9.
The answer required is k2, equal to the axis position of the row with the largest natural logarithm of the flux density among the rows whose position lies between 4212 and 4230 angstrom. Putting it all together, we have 4217 angstrom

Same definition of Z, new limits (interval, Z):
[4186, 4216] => 4199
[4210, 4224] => 4223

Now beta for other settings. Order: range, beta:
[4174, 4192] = 29.6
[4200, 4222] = 32.2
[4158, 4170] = 31.7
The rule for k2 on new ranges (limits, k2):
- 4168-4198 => 4193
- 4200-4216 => 4208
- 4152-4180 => 4160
